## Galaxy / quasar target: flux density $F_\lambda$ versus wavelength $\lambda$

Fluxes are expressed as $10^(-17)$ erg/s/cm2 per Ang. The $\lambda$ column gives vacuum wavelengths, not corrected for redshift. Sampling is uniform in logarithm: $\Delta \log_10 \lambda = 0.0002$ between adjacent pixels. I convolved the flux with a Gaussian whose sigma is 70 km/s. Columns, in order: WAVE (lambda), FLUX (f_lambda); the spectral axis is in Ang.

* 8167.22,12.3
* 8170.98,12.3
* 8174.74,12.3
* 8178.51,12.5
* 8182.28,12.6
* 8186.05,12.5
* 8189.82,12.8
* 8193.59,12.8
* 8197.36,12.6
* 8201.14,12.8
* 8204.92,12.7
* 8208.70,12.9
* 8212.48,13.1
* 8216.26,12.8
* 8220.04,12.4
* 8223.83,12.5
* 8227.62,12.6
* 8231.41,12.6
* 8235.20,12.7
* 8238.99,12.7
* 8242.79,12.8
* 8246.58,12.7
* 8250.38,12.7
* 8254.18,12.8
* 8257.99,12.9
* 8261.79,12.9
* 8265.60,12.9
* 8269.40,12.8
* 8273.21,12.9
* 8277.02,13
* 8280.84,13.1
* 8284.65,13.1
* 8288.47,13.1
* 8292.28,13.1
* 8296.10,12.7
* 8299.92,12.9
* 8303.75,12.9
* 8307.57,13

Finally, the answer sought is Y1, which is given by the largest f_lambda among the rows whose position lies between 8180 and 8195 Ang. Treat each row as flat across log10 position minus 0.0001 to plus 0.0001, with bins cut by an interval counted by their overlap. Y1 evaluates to 12.8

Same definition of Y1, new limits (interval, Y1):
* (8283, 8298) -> 13.1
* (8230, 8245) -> 12.8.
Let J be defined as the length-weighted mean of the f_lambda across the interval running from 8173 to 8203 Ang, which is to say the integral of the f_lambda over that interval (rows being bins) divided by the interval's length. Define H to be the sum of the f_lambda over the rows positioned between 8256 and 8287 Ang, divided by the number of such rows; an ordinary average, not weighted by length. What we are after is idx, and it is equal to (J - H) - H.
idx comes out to -13.3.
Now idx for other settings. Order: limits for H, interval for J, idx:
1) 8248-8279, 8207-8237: -13.0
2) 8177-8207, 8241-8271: -12.5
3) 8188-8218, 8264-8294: -12.6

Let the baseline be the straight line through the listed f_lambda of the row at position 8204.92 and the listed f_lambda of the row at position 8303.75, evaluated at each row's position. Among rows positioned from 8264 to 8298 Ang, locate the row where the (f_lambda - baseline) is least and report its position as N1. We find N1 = 8296.10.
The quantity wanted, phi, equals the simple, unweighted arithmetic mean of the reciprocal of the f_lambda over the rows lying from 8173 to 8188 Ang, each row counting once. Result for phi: 0.0802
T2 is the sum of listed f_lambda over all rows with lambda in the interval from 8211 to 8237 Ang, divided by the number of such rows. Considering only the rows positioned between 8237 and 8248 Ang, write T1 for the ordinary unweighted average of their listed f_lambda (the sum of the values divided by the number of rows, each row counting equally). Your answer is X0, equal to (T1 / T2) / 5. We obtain 0.201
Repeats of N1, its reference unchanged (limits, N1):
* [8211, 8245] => 8220.04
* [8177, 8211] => 8186.05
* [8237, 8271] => 8250.38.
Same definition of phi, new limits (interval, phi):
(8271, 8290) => 0.0767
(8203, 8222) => 0.0783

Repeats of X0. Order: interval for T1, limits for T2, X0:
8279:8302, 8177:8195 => 0.206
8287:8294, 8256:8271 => 0.203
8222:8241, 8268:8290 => 0.194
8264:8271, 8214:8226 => 0.205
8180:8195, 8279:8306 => 0.195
